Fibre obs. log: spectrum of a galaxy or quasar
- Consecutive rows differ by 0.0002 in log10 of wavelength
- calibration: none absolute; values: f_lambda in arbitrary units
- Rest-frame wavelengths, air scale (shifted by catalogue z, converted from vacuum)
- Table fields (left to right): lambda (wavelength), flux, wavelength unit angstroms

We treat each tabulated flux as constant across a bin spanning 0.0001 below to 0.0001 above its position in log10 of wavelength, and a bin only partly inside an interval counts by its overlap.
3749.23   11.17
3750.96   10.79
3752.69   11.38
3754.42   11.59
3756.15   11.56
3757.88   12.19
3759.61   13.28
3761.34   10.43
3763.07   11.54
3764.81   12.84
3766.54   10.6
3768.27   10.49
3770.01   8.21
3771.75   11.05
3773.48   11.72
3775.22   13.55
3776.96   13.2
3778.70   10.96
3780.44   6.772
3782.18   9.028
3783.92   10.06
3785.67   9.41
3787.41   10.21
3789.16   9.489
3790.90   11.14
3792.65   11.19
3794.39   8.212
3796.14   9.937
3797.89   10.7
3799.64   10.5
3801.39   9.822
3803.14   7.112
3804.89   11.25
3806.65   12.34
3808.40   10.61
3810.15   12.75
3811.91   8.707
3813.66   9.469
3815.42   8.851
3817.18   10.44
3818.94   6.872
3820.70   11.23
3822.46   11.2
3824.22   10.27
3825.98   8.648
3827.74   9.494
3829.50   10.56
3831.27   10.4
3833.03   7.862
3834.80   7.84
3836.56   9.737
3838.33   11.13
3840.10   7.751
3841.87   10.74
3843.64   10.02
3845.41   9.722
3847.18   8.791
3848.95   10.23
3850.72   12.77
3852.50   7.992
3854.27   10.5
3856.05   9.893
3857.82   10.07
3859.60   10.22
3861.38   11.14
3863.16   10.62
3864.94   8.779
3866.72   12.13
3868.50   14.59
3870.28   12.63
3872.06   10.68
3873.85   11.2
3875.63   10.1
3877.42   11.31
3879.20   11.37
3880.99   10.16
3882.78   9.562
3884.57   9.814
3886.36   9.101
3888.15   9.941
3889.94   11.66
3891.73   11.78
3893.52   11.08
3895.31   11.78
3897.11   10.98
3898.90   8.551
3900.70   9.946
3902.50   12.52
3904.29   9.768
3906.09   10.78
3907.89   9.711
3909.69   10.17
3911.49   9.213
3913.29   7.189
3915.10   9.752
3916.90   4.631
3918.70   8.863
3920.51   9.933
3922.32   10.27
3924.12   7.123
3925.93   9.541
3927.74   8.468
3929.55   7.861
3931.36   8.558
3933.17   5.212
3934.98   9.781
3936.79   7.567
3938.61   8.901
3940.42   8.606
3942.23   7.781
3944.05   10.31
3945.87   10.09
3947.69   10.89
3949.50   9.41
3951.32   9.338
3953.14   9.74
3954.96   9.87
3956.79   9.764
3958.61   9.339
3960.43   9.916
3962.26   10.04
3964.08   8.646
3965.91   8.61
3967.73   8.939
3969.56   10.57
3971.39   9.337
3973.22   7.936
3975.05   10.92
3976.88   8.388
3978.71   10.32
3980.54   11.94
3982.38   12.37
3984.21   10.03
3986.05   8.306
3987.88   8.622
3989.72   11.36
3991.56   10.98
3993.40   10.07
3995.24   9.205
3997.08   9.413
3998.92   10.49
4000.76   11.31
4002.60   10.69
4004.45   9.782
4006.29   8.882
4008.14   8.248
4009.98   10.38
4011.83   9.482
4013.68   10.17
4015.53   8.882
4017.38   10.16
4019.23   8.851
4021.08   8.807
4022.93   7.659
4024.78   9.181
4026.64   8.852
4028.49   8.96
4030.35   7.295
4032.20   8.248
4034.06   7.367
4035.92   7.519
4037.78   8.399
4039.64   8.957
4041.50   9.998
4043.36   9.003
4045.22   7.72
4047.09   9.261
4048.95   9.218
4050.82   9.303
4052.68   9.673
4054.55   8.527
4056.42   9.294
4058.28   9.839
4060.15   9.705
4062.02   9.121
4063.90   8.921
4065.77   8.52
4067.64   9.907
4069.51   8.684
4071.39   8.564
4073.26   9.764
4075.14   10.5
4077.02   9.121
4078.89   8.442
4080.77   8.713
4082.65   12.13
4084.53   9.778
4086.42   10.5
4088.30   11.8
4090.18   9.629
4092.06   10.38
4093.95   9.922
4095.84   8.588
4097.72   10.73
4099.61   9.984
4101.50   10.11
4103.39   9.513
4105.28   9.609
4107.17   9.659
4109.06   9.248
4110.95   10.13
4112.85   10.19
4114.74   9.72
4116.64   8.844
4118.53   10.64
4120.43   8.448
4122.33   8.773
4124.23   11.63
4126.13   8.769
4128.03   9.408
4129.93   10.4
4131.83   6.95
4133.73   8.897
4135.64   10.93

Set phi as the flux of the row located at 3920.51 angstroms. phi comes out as 9.933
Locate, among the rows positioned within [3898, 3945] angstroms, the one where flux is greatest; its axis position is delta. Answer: 3902.50 angstroms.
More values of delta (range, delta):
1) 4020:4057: 4041.50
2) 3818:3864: 3850.72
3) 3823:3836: 3829.50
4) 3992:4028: 4000.76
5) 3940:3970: 3947.69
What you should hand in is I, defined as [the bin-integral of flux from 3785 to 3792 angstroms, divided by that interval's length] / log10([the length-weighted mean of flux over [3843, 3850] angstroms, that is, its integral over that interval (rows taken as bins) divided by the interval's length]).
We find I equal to 10.2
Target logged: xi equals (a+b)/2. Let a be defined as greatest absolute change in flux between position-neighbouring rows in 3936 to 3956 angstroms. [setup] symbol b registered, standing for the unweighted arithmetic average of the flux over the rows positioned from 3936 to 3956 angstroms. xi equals 5.9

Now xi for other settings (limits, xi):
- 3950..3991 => 6.4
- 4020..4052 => 5.1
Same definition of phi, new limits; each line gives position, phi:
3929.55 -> 7.861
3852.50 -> 7.992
